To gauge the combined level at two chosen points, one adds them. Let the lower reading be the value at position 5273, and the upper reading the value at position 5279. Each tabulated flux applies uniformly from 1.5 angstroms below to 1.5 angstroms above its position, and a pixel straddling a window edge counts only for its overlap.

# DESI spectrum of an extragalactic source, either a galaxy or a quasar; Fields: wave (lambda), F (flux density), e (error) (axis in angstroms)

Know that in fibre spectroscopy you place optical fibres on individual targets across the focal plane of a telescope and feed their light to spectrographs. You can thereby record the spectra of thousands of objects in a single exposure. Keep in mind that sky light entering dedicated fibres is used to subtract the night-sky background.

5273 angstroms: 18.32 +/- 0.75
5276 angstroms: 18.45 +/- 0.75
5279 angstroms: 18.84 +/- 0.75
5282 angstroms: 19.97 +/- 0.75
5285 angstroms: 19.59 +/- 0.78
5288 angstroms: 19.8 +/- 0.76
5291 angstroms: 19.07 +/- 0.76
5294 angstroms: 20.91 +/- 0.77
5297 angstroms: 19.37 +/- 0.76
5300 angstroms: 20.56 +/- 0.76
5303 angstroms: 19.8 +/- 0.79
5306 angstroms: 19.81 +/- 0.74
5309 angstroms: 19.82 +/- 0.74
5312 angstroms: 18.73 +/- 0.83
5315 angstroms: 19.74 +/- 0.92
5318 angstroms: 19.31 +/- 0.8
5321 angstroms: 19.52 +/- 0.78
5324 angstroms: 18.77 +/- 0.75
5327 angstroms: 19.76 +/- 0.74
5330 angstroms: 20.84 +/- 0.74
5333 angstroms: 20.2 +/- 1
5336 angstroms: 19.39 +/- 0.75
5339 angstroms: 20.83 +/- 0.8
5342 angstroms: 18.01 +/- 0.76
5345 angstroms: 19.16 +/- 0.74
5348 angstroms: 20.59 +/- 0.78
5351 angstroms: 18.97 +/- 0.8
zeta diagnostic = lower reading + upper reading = 37.2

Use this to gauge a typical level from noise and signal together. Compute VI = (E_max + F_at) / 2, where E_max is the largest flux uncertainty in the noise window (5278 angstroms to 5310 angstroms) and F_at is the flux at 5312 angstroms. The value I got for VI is 9.8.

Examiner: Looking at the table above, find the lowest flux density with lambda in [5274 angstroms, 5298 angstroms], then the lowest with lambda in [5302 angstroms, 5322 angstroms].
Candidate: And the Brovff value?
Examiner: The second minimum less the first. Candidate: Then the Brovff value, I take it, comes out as 0.28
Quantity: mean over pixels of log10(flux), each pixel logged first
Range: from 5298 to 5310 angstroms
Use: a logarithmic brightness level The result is 1.30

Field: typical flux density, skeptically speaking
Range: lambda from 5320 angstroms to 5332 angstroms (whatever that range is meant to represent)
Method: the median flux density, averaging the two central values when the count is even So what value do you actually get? 19.64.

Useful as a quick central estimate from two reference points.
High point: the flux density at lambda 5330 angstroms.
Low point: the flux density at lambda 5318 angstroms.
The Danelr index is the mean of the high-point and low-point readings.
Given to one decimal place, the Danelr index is 20.1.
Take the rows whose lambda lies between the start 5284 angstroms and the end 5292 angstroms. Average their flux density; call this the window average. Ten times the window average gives 195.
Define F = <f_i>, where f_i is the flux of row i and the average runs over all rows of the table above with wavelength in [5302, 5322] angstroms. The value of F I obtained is 19.53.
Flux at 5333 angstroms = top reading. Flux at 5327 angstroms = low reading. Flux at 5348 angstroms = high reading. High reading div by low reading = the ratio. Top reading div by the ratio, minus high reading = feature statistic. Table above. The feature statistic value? -1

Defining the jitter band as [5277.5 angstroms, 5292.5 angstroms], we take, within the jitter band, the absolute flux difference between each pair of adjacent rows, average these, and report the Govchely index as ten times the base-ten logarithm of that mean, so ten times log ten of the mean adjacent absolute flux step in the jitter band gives -2.1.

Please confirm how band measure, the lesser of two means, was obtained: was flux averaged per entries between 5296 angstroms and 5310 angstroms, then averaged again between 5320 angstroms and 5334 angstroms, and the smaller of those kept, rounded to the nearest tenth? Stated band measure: 19.8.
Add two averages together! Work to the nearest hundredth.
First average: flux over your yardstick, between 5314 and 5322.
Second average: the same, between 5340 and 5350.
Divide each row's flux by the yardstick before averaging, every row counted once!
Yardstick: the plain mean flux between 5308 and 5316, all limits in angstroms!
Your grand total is 2.00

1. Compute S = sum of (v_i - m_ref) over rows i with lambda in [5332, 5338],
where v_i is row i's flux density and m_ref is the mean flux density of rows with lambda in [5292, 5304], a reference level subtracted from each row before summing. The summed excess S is -0.7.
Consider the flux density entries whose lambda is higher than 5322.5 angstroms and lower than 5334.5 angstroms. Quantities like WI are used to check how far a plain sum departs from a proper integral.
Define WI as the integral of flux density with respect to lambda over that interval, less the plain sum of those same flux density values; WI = 159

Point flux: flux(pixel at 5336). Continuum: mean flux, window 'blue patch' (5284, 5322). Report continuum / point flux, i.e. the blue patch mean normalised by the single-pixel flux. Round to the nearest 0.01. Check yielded 1.02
